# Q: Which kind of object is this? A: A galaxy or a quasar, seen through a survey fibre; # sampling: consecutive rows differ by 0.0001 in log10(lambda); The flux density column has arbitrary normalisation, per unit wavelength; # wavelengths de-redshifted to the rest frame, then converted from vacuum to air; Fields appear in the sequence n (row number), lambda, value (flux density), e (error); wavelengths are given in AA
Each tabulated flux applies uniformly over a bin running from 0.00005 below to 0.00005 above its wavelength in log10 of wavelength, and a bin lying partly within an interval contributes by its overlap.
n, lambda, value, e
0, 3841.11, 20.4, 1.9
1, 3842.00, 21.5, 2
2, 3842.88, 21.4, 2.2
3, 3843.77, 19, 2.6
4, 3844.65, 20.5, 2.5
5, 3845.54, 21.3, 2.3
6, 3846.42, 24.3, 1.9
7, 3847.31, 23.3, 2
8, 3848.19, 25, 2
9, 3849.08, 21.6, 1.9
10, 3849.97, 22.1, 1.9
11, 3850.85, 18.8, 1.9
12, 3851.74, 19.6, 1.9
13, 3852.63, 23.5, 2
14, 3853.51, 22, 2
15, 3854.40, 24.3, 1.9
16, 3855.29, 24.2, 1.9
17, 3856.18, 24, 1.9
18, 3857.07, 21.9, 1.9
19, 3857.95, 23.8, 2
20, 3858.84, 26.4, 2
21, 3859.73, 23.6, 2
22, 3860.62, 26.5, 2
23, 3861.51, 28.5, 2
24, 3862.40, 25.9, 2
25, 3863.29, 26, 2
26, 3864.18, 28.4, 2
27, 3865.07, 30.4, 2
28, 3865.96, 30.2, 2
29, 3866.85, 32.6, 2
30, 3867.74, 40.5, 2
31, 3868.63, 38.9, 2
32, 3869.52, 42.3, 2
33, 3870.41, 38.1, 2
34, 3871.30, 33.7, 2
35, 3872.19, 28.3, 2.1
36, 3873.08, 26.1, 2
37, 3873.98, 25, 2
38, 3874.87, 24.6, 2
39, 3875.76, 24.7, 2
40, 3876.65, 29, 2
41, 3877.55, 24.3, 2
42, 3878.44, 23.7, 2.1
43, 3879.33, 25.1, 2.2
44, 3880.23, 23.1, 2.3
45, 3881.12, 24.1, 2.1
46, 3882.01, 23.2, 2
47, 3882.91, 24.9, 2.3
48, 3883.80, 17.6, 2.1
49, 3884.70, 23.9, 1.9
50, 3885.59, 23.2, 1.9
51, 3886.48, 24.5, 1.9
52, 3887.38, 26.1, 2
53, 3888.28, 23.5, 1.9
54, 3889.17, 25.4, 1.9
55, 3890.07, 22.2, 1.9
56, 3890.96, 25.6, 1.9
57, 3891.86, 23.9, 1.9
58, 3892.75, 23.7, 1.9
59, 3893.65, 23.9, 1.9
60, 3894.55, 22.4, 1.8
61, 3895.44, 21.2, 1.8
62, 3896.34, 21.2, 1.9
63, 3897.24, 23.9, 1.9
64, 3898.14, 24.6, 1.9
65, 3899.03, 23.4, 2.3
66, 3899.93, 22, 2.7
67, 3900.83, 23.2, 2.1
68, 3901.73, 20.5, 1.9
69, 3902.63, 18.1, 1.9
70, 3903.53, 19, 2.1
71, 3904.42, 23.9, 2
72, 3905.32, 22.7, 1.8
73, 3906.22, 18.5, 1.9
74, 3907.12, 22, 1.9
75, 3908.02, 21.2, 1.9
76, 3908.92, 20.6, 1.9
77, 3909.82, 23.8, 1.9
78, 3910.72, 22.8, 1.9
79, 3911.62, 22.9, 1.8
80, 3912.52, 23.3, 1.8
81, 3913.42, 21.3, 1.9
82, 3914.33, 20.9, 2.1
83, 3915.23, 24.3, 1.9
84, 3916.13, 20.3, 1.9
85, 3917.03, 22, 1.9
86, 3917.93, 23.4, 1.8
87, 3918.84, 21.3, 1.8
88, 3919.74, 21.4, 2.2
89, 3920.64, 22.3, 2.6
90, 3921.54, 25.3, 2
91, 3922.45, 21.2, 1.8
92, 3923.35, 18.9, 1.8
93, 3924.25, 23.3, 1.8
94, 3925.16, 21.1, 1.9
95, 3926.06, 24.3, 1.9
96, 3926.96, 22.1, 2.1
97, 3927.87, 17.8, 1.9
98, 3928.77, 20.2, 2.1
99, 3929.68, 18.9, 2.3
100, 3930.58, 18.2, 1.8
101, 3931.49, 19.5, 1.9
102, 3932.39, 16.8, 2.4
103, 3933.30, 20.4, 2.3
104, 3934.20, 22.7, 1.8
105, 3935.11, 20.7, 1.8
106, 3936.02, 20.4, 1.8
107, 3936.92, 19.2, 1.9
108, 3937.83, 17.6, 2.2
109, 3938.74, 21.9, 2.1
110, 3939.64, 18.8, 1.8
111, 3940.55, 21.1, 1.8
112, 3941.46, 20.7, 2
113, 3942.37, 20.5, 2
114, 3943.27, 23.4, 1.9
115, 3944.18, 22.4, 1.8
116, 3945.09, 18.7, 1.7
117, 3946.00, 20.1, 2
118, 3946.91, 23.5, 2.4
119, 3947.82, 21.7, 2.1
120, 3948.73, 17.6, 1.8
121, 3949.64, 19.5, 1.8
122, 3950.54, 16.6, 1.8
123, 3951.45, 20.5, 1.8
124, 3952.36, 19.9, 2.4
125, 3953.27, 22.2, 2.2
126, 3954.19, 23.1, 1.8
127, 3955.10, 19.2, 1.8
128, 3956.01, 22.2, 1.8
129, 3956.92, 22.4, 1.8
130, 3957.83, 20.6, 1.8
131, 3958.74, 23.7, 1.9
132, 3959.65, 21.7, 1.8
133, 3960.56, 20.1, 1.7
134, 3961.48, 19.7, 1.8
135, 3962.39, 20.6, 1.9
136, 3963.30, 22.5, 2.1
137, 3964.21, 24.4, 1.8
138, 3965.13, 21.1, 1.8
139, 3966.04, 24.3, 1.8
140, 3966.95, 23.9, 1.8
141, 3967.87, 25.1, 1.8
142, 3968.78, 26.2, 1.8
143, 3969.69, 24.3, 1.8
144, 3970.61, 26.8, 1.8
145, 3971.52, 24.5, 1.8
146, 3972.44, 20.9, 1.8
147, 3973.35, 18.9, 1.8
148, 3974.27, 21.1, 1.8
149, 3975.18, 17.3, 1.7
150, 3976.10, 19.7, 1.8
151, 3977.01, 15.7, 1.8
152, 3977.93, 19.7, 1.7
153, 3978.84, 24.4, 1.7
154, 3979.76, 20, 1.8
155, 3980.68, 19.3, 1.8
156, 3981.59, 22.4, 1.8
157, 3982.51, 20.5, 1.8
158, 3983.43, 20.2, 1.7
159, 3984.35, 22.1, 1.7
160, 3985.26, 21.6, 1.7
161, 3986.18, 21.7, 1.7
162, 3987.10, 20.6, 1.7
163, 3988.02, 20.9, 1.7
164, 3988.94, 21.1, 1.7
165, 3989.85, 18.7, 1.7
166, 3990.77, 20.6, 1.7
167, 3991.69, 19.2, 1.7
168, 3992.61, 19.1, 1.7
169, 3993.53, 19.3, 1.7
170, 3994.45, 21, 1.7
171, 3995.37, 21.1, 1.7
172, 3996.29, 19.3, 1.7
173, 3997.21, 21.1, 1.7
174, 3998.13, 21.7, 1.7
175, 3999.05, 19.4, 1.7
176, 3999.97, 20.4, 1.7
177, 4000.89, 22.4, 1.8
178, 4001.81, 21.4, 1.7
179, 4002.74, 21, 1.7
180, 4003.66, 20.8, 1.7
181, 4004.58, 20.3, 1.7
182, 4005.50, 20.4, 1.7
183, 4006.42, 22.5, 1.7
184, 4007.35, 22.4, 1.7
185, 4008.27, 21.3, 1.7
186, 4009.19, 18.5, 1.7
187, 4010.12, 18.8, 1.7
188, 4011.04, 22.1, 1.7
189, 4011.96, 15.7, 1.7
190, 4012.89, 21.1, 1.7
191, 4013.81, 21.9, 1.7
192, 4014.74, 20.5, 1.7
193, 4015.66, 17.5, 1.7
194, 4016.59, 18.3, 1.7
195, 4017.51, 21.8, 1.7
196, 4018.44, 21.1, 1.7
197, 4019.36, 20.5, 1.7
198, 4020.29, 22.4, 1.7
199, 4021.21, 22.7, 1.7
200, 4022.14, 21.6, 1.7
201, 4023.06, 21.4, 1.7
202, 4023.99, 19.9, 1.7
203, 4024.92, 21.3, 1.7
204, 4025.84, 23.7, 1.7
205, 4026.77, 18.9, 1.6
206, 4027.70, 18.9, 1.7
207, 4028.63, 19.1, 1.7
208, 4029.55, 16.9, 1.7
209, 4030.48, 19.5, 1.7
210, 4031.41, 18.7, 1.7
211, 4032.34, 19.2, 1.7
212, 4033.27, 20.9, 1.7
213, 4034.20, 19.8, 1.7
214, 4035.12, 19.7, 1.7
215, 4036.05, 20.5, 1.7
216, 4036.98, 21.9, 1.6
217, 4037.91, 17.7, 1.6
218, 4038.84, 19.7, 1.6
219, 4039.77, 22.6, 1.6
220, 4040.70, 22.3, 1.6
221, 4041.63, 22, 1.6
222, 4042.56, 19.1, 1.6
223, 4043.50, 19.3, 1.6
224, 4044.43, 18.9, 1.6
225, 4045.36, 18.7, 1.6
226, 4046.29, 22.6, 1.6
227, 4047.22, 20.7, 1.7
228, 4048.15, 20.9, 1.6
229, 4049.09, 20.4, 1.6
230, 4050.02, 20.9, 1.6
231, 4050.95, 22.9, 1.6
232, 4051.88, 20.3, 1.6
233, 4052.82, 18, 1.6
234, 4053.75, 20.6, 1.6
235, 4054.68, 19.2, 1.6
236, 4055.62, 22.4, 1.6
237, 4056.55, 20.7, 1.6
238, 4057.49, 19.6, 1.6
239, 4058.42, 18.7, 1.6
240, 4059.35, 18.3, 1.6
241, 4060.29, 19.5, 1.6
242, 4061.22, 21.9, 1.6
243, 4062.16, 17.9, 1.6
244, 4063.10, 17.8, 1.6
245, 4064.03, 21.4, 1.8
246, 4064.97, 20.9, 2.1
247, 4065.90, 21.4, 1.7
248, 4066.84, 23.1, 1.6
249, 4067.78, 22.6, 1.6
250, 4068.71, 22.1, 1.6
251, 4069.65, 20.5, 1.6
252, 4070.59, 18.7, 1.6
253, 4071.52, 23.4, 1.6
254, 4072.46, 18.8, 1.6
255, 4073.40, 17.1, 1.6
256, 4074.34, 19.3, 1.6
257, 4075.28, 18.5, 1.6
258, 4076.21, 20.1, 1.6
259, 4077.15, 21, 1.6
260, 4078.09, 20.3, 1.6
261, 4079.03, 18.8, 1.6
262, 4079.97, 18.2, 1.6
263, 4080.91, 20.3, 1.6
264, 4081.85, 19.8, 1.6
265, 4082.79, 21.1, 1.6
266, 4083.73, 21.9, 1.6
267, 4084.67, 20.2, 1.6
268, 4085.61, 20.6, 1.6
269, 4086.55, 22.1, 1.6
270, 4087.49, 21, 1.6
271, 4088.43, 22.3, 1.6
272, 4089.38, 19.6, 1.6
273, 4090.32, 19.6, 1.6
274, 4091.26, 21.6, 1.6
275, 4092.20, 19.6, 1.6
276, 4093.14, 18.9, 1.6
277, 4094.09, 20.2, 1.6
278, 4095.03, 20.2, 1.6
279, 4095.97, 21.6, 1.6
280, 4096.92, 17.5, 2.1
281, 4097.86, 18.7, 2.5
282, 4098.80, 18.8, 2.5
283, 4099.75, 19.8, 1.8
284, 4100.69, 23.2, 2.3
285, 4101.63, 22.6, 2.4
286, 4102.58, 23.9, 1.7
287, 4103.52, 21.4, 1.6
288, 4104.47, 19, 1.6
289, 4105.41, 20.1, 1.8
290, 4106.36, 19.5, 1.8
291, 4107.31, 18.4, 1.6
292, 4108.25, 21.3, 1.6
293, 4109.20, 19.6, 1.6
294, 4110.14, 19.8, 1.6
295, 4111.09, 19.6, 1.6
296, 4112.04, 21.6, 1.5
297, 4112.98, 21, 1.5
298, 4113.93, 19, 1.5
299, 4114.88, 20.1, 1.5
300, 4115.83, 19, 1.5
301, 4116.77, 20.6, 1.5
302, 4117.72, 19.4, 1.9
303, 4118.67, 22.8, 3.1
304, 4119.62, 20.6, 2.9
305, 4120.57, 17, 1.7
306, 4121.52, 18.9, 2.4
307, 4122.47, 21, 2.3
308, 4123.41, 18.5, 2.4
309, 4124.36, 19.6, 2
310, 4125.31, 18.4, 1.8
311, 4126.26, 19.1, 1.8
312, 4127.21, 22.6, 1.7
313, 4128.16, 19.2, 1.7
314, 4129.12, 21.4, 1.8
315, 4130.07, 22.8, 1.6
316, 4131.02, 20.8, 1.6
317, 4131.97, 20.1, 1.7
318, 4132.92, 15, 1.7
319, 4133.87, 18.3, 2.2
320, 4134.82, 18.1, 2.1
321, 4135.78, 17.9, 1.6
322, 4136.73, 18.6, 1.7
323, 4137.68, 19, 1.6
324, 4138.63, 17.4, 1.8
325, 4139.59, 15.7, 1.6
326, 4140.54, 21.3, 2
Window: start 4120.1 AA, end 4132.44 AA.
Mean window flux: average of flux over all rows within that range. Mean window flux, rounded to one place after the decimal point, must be 20.0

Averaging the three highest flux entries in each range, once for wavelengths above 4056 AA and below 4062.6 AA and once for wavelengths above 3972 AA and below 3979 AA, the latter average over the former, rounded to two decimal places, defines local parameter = 1.07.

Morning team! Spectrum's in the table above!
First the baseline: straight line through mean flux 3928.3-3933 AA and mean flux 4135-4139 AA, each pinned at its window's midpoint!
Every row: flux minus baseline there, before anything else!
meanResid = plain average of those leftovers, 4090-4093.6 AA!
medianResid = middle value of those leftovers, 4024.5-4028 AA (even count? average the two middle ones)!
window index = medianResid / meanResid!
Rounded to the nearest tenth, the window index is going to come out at 1.0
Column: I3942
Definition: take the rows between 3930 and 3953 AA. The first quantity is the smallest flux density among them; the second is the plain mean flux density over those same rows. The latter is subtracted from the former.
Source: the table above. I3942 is -3.5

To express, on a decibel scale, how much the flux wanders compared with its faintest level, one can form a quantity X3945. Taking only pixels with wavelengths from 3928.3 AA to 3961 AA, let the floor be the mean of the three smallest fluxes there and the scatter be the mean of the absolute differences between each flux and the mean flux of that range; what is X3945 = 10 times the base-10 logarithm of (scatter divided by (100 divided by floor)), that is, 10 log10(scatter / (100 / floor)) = -6.0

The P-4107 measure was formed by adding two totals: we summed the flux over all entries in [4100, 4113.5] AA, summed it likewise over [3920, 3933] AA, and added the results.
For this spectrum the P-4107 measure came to 581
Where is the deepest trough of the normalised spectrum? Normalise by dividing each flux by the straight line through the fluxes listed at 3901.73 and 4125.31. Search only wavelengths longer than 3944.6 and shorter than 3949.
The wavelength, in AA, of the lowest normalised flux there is 3948.73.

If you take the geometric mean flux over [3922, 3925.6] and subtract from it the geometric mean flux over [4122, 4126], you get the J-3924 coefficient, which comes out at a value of 1.7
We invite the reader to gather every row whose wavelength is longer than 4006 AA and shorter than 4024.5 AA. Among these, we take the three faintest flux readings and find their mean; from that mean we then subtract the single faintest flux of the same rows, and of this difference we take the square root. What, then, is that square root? 1.21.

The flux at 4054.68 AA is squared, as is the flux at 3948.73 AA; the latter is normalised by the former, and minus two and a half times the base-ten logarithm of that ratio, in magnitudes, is 0.19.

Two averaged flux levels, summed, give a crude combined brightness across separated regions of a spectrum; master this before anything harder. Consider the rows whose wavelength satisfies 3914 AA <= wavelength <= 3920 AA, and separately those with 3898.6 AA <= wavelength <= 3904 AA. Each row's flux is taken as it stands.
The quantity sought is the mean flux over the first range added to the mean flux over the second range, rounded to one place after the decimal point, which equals 43.0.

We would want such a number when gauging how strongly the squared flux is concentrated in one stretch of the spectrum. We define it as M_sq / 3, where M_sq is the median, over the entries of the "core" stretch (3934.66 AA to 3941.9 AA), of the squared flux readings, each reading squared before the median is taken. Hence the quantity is 141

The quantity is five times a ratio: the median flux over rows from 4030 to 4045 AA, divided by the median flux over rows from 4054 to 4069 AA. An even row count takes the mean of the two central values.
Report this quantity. 4.7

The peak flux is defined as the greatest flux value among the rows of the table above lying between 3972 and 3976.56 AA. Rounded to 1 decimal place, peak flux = 21.1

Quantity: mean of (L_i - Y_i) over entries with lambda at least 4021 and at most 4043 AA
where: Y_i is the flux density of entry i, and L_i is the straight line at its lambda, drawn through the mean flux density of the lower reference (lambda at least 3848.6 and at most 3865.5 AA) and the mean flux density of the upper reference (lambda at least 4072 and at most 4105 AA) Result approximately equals 0.9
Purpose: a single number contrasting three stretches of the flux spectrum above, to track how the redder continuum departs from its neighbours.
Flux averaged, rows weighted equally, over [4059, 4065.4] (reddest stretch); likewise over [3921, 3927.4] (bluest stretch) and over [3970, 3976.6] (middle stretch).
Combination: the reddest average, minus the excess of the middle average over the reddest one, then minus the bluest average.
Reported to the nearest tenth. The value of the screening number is -4.3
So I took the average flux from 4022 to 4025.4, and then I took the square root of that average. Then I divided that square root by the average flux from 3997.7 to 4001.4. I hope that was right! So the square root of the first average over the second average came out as 0.219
